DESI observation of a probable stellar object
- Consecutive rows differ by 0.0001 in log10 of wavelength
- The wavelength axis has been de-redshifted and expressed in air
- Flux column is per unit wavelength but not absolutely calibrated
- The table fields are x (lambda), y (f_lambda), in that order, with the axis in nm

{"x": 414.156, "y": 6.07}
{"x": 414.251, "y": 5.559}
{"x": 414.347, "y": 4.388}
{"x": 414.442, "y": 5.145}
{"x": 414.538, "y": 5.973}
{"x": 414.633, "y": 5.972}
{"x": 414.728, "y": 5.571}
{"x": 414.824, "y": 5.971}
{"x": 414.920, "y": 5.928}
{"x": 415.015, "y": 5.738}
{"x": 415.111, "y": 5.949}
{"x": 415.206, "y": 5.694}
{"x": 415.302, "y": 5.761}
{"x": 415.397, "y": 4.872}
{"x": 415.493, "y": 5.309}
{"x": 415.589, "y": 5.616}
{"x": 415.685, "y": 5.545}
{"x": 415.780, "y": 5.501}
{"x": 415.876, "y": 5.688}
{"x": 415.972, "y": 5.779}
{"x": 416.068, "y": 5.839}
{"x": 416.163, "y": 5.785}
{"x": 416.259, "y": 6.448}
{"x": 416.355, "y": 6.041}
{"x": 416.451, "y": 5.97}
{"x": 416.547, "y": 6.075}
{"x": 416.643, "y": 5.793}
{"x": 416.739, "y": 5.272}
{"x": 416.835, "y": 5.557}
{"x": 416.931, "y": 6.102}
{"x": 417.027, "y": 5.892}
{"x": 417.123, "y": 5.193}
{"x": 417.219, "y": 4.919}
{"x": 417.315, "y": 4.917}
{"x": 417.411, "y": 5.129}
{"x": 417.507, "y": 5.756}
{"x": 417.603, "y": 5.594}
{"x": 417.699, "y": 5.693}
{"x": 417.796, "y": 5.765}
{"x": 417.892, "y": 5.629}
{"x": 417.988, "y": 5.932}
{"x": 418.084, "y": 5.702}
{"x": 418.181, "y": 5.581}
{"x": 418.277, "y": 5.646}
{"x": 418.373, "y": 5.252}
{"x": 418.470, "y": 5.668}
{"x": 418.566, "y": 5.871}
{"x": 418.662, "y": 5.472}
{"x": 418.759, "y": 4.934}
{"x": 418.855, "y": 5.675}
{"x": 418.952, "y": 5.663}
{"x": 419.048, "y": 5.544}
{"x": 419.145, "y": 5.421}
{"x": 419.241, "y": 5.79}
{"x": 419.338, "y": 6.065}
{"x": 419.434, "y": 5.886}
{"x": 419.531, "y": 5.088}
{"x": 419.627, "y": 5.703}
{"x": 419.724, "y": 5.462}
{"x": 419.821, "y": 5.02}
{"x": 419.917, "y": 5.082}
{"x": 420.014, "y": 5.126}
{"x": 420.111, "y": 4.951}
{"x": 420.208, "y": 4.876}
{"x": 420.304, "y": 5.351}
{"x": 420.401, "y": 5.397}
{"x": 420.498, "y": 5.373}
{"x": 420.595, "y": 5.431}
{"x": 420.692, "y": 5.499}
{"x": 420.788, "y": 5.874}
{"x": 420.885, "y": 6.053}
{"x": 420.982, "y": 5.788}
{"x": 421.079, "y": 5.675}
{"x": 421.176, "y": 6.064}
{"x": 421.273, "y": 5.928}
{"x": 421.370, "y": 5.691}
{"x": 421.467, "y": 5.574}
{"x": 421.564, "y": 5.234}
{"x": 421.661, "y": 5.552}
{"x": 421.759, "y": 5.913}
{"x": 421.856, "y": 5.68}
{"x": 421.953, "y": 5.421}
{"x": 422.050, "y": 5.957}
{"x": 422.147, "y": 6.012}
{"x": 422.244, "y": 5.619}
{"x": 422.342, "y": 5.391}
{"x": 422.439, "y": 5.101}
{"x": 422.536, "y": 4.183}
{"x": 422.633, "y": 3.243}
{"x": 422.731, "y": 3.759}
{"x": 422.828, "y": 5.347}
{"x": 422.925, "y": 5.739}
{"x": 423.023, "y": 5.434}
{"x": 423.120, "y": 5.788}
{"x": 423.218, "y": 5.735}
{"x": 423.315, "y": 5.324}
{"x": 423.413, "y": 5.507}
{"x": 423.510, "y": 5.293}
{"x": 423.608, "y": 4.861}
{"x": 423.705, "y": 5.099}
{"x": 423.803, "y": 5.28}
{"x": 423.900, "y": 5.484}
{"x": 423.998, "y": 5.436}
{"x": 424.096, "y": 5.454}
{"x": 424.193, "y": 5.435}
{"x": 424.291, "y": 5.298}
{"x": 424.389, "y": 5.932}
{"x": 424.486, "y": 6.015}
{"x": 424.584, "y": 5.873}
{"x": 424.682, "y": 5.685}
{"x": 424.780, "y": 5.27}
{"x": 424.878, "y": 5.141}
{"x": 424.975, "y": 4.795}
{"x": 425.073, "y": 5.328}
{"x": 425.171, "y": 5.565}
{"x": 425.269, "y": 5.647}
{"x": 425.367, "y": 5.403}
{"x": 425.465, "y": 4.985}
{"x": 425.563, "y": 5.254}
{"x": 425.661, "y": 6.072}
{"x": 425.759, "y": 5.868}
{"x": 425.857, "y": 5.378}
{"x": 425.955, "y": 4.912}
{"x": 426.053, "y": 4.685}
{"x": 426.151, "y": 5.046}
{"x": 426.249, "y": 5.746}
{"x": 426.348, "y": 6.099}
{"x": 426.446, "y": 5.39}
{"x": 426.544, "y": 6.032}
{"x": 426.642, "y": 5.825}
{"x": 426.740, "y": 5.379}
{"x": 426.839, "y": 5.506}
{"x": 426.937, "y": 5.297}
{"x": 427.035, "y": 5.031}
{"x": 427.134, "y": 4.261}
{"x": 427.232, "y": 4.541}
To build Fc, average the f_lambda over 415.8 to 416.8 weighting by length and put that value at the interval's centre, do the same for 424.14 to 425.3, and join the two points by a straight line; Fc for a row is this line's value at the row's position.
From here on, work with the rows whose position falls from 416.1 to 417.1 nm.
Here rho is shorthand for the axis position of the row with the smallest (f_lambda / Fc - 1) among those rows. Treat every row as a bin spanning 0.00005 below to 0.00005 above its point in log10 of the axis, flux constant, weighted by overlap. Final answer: 416.739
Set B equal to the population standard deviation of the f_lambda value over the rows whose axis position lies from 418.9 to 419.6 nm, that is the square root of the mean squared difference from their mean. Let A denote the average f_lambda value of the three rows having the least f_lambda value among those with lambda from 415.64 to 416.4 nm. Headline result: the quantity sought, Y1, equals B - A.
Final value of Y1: -5.28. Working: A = 5.58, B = 0.30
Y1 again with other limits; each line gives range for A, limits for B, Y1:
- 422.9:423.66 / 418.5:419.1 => -4.87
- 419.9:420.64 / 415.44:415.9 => -4.84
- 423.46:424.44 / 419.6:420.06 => -4.82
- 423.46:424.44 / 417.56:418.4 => -4.91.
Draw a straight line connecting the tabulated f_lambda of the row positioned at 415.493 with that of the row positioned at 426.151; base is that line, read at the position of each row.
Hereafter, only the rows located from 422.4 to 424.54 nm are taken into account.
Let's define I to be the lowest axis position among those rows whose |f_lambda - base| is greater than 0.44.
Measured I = 422.536 nm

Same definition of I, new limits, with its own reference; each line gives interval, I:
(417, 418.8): 417.027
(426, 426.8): 426.249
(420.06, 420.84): 420.788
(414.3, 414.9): 414.347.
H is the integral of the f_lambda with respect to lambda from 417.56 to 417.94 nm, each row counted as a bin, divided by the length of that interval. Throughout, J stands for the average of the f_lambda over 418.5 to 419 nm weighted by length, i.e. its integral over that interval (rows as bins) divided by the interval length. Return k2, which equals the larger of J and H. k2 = 5.67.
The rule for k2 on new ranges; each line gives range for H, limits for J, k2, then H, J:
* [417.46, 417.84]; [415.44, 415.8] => 5.69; 5.69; 5.5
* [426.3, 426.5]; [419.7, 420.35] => 5.76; 5.76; 5.1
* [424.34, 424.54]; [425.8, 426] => 5.98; 5.98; 5.2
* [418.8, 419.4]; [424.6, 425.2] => 5.69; 5.69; 5.3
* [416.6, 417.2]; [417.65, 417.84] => 5.71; 5.60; 5.7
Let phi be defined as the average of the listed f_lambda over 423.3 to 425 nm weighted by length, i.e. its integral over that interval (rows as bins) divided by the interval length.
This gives 5.41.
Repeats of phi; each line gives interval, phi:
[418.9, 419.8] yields 5.60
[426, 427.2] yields 5.34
